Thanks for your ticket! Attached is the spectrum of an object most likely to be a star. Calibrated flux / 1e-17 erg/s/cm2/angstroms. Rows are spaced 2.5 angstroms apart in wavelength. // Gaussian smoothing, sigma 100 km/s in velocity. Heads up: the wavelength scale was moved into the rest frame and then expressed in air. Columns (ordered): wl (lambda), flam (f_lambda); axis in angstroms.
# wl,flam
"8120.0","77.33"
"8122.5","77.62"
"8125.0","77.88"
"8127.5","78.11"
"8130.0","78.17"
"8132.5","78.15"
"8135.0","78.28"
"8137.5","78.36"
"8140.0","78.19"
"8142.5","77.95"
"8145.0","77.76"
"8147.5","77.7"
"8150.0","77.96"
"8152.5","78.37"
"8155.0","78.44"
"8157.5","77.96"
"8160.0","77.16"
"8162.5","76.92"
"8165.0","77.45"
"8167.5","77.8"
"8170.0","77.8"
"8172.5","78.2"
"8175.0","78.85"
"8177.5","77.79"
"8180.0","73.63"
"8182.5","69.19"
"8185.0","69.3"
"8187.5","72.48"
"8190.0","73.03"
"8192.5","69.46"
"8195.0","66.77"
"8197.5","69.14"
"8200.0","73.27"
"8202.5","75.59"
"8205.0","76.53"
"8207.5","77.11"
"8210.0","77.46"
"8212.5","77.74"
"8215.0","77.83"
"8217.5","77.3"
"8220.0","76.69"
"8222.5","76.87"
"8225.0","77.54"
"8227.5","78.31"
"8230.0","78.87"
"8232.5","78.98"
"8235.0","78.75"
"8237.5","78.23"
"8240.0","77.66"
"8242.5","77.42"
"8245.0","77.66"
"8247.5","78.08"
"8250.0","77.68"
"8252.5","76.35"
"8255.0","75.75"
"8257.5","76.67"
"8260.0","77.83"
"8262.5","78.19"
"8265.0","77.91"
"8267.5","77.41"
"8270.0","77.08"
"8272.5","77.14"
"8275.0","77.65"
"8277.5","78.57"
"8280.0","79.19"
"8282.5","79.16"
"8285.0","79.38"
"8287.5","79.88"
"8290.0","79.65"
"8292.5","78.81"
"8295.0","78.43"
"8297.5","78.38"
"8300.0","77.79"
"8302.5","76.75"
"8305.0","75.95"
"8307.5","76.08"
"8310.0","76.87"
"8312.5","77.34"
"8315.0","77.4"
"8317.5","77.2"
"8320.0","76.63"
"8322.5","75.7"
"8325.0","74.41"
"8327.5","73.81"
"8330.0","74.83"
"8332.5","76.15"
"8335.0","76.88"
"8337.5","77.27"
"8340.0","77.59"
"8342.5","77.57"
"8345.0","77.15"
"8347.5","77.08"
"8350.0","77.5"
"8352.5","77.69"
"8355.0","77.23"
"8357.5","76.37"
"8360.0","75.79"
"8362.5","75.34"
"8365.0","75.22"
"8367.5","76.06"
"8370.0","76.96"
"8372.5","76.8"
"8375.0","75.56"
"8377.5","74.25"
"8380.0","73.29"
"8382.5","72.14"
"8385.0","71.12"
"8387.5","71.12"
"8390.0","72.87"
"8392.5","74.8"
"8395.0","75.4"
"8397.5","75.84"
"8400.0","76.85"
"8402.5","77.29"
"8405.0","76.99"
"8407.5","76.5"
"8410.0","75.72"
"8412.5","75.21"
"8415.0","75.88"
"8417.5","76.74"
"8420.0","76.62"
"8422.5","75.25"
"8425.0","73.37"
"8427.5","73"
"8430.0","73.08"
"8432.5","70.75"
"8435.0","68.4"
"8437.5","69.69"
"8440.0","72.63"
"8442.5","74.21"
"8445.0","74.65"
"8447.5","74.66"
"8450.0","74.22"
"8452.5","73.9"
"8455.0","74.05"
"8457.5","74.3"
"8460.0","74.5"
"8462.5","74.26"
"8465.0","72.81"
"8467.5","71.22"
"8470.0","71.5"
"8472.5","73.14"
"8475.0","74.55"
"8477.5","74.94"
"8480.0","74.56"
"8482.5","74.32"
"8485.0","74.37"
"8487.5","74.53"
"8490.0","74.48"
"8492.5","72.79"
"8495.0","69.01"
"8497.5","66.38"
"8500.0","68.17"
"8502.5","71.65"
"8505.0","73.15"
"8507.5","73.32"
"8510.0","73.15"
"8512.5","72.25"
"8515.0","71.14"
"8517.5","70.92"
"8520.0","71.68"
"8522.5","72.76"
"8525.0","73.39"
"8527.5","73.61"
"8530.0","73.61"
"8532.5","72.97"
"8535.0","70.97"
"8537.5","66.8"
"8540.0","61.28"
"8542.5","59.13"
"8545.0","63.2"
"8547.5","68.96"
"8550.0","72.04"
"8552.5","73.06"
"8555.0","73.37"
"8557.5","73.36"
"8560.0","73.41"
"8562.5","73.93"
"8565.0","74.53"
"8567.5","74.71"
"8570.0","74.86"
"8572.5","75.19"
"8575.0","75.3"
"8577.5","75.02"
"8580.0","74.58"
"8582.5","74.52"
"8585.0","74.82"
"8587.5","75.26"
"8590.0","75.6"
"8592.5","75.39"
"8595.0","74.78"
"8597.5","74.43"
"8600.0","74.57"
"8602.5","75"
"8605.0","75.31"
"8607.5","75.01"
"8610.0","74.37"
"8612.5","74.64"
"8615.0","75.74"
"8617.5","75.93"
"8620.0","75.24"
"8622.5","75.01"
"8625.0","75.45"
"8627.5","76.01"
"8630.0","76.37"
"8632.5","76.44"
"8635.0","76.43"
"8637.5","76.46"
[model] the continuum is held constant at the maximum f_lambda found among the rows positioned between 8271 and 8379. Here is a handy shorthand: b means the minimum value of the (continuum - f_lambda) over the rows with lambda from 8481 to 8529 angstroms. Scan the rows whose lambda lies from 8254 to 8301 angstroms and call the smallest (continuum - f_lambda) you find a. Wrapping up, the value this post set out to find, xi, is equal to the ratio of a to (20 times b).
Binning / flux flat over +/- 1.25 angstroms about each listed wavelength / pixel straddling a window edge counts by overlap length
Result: 0.00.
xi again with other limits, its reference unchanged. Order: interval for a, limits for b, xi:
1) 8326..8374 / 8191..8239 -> 0.12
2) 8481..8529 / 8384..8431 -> 0.10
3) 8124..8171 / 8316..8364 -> 0.03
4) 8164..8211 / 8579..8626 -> 0.01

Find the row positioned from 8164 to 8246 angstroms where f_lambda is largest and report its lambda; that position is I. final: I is 8232.5 angstroms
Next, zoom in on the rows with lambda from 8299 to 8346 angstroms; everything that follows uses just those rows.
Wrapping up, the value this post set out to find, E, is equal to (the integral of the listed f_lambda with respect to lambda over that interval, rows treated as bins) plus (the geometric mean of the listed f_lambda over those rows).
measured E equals 3671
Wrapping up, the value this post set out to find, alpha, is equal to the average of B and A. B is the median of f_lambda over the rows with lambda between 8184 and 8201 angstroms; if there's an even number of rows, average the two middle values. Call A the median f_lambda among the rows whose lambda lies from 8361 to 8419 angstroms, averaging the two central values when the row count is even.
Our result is 72.51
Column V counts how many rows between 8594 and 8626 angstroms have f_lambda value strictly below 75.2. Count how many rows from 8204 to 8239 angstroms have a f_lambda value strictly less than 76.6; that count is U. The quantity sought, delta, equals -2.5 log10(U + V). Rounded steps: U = 1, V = 8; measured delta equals -2.4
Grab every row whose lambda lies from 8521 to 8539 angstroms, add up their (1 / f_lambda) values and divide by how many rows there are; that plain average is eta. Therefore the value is 0.0139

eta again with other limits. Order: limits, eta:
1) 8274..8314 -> 0.0128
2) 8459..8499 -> 0.0137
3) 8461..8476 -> 0.0137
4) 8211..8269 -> 0.0129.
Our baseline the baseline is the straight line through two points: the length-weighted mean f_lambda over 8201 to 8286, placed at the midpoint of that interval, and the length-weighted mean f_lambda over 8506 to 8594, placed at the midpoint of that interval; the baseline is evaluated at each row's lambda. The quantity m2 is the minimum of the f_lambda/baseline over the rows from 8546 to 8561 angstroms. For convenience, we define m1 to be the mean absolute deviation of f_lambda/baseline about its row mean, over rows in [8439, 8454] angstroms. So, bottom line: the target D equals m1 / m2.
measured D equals 0.007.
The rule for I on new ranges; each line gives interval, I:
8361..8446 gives 8402.5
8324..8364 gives 8352.5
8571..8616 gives 8615.0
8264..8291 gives 8287.5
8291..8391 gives 8292.5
